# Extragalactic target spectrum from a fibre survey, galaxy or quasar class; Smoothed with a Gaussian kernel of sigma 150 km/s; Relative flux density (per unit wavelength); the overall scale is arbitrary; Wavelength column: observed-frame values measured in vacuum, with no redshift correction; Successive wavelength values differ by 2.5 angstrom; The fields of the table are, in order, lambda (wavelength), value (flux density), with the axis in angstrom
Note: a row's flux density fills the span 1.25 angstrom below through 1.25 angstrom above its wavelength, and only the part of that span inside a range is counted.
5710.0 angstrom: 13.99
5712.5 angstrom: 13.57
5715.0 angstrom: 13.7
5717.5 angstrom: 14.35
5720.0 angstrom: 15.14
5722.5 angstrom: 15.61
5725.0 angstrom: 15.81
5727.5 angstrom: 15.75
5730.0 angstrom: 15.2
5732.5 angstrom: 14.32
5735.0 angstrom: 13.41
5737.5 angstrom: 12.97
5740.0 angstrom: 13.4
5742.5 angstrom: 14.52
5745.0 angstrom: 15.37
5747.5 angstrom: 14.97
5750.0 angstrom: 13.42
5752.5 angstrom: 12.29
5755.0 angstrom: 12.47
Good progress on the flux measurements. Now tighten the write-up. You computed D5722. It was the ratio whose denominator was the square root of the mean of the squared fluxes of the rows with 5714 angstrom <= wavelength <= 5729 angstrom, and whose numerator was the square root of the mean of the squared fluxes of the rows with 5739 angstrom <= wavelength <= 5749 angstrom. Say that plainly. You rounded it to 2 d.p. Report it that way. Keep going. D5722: 0.97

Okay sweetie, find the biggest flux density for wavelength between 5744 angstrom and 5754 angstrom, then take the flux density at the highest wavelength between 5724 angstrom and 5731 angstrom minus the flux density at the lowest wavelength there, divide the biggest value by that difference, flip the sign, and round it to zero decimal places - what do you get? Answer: 25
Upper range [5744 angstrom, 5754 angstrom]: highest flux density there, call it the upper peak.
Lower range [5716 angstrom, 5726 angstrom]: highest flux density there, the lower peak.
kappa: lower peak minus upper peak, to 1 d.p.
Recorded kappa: 0.4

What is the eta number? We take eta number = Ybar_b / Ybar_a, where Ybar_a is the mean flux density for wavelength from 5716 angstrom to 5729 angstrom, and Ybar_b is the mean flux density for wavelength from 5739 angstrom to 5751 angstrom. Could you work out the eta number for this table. 0.94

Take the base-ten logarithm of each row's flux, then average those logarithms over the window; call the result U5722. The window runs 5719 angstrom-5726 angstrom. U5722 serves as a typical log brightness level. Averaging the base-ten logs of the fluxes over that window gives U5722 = 1.19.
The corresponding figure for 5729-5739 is 1.14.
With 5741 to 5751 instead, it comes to 1.16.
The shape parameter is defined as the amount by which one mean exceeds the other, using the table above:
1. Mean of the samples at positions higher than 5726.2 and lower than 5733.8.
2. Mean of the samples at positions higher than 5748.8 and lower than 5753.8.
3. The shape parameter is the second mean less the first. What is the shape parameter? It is -2.2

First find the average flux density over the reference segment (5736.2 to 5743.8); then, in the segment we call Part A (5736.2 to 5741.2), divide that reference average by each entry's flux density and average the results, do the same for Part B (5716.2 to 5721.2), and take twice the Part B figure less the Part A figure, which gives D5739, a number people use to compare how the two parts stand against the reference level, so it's 0.82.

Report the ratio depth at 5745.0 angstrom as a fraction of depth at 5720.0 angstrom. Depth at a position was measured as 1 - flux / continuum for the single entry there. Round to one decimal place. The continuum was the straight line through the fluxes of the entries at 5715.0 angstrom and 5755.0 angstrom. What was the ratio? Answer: 1.7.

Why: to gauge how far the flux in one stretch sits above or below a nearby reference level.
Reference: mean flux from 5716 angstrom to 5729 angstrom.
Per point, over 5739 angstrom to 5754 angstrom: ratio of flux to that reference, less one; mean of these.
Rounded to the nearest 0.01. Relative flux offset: -0.09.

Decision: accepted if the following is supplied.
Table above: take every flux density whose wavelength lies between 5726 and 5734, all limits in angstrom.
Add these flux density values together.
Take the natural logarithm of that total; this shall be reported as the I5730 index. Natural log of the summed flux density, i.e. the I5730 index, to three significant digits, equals 3.81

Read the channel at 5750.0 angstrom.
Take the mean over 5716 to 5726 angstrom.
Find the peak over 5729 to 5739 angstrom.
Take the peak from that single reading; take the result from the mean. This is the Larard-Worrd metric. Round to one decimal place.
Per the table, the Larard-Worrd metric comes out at 17.0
